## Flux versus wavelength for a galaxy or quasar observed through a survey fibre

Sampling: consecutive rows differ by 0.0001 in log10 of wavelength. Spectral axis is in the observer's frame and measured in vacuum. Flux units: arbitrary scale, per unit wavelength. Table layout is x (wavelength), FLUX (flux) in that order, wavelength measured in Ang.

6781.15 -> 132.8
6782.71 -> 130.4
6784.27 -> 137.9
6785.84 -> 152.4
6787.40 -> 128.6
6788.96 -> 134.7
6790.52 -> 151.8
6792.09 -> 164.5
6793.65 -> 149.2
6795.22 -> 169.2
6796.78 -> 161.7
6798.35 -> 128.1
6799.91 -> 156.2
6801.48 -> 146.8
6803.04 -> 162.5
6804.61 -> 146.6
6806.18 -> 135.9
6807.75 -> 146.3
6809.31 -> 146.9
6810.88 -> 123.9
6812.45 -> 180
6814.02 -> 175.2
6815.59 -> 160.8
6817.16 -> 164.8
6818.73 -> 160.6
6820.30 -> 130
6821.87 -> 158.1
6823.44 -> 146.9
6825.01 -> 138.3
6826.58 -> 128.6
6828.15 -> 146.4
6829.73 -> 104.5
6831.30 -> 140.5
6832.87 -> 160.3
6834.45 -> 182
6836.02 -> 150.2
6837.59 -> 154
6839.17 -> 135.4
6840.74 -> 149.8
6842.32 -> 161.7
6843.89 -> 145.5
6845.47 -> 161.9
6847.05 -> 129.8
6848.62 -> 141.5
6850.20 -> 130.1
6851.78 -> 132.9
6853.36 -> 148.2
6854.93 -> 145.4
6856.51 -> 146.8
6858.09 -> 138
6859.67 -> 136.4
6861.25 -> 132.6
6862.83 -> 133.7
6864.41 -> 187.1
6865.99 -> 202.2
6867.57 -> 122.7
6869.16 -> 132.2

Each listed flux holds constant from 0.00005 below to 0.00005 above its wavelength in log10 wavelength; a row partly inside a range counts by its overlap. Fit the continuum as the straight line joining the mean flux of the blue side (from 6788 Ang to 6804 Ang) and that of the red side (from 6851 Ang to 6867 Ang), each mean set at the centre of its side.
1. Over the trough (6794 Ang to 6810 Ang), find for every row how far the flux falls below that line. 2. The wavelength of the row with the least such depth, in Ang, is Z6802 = 6795.22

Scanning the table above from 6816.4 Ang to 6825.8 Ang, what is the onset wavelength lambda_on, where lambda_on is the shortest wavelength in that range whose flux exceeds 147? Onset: 6817.16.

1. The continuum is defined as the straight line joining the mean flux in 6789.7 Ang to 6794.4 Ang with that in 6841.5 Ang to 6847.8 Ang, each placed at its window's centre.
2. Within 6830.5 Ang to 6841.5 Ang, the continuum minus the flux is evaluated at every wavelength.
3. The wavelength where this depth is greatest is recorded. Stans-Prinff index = 6839.17 Ang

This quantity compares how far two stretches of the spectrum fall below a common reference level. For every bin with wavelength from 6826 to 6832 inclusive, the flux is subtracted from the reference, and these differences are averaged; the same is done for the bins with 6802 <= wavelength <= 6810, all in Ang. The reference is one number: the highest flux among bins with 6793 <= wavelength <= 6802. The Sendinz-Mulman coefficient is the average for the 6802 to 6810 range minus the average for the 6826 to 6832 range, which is -18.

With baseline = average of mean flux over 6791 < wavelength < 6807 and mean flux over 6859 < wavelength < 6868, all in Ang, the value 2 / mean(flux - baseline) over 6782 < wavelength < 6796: -0.3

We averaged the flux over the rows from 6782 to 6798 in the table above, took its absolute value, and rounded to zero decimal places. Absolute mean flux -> 148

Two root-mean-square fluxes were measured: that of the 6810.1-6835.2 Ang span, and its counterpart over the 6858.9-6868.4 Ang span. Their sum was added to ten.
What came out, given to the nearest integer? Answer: 317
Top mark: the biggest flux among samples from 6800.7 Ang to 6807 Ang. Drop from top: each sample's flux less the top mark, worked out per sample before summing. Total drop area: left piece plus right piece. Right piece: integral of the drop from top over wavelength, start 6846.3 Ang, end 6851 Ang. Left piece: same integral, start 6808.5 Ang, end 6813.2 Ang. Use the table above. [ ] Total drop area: -193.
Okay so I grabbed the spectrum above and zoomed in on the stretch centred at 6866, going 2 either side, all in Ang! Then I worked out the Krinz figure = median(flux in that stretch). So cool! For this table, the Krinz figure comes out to 187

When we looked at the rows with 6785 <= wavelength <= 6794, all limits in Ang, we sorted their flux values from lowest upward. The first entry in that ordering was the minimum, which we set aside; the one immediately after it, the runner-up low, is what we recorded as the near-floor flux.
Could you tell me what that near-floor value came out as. 134.7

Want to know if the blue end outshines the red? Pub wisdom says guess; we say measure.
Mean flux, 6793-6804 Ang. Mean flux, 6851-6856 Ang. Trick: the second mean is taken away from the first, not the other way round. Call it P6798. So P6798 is 11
